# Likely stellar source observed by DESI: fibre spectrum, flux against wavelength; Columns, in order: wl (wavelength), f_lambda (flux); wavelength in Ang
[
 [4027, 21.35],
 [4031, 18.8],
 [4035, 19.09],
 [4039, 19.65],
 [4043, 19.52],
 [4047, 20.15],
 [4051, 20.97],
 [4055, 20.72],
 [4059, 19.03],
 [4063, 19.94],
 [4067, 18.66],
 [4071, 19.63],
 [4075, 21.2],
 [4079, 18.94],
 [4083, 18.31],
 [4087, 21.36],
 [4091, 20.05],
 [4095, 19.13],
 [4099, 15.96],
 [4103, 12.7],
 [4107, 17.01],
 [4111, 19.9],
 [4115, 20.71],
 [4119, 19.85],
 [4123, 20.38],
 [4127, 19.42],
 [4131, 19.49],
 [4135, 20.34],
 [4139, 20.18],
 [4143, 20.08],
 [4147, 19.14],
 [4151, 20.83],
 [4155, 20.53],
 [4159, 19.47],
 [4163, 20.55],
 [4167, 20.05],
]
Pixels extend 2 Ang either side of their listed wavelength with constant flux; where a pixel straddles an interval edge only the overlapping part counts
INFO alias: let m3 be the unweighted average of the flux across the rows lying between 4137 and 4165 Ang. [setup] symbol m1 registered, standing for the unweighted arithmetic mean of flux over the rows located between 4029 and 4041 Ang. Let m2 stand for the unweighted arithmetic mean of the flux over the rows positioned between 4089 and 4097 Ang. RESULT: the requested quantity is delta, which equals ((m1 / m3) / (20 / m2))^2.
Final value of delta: 0.87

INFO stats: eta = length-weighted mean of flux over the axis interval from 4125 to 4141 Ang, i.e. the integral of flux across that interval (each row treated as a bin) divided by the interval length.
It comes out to 19.86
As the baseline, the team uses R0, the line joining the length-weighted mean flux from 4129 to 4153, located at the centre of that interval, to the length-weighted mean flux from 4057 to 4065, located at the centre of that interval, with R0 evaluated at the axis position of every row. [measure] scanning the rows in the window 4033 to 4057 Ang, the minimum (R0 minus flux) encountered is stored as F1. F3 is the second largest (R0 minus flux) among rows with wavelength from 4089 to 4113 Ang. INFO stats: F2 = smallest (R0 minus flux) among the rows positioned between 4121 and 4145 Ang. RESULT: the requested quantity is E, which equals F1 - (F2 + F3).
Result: -4.8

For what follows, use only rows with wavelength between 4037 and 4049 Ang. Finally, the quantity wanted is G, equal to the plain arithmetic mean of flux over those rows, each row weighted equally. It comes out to 19.8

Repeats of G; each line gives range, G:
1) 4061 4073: 19.4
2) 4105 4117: 19.2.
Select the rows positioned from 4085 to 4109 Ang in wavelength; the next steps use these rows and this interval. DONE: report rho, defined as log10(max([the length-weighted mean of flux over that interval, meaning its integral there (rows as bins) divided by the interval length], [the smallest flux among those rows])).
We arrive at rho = 1.25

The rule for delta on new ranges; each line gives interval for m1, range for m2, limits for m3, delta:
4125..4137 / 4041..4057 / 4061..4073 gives 1.07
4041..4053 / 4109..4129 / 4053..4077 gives 1.04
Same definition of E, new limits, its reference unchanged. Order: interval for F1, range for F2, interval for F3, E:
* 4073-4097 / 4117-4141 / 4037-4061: -1.1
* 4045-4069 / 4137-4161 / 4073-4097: -1.5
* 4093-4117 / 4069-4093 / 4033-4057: 1.0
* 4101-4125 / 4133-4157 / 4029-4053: -0.3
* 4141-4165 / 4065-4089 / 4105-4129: 0.5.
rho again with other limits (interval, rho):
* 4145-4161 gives 1.30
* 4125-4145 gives 1.30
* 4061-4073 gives 1.29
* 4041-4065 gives 1.30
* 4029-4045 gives 1.28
